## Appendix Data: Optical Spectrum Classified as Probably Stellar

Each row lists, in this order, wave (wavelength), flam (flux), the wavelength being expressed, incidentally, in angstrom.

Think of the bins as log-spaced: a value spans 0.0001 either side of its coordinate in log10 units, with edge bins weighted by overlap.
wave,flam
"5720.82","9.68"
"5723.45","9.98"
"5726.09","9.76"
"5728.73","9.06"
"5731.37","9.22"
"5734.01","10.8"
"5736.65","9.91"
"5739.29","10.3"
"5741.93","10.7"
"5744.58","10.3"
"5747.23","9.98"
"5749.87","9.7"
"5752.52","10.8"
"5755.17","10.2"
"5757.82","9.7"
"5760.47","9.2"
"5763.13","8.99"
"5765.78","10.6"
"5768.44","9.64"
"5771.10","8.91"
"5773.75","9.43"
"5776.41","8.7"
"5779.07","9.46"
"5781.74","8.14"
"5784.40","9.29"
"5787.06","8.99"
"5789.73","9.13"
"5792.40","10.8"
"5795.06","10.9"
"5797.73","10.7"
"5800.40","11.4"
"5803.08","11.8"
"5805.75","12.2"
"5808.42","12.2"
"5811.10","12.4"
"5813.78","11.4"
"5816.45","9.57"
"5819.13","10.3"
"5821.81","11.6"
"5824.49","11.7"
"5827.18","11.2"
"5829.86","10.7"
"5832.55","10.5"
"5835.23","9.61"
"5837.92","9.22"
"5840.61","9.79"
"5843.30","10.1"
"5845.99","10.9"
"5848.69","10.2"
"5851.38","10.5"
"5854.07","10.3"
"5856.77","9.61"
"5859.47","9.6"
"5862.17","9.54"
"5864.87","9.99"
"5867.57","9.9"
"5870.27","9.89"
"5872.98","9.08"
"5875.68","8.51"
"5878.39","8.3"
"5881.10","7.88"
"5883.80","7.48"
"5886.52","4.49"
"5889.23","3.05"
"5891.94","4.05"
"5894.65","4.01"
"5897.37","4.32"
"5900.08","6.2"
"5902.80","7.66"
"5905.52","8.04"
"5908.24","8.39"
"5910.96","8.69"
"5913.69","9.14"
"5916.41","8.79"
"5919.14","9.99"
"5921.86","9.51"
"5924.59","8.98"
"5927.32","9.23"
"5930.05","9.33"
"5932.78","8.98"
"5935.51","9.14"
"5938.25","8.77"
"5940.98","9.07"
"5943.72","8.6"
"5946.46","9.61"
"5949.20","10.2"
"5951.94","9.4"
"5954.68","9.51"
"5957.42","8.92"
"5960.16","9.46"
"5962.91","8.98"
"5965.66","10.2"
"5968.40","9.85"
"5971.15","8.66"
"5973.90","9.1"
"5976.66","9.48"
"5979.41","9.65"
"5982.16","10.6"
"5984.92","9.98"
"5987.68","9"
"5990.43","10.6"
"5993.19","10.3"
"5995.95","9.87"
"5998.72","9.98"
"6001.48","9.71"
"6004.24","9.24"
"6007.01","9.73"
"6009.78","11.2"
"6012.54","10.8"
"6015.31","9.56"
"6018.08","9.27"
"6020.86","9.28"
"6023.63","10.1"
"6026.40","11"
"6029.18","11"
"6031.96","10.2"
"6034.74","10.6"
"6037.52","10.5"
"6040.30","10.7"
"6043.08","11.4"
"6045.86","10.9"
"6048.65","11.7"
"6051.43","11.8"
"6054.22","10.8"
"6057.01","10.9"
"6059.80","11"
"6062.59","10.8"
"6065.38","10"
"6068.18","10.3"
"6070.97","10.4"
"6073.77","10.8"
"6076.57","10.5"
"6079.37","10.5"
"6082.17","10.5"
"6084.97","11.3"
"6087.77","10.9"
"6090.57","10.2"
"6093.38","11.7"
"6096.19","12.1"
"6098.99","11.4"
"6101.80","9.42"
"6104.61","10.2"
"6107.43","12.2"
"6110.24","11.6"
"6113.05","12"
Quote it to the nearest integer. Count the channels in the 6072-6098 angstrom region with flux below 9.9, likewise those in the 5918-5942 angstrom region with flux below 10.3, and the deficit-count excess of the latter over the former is 9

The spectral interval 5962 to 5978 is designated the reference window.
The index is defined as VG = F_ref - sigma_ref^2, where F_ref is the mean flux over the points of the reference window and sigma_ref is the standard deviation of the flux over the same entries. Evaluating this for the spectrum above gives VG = 9.1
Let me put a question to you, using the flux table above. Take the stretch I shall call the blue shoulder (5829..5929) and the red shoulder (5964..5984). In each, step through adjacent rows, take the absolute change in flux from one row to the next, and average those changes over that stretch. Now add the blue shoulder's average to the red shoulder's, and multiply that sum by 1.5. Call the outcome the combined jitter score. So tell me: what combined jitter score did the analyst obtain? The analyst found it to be 1.8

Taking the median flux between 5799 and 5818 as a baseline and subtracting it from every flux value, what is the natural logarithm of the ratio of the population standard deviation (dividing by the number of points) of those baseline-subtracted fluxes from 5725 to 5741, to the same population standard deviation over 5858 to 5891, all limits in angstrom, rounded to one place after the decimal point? -1.3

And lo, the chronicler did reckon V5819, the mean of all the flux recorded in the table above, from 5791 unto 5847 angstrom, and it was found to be 10.9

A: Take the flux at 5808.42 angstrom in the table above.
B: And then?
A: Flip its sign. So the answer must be -12.2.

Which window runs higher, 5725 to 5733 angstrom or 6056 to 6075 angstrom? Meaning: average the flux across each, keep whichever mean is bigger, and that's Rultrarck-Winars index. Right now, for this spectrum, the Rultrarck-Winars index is 10.6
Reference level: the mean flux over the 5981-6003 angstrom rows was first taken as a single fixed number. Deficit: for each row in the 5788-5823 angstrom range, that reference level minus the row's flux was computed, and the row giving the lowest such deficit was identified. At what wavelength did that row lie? 5811.10 angstrom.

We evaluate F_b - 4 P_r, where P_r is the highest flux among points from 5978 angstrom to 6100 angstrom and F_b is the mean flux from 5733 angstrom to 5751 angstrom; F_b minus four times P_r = -38.2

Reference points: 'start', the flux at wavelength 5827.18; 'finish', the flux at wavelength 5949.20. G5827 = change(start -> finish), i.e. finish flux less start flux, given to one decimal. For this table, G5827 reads -1.0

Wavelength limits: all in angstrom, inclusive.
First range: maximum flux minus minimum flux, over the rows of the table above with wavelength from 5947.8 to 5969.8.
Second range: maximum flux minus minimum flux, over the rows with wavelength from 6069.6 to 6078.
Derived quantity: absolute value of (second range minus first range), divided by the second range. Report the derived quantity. 2.2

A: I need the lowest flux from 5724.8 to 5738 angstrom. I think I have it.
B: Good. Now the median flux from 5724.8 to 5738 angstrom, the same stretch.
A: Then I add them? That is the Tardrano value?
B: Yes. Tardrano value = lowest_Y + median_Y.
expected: 19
